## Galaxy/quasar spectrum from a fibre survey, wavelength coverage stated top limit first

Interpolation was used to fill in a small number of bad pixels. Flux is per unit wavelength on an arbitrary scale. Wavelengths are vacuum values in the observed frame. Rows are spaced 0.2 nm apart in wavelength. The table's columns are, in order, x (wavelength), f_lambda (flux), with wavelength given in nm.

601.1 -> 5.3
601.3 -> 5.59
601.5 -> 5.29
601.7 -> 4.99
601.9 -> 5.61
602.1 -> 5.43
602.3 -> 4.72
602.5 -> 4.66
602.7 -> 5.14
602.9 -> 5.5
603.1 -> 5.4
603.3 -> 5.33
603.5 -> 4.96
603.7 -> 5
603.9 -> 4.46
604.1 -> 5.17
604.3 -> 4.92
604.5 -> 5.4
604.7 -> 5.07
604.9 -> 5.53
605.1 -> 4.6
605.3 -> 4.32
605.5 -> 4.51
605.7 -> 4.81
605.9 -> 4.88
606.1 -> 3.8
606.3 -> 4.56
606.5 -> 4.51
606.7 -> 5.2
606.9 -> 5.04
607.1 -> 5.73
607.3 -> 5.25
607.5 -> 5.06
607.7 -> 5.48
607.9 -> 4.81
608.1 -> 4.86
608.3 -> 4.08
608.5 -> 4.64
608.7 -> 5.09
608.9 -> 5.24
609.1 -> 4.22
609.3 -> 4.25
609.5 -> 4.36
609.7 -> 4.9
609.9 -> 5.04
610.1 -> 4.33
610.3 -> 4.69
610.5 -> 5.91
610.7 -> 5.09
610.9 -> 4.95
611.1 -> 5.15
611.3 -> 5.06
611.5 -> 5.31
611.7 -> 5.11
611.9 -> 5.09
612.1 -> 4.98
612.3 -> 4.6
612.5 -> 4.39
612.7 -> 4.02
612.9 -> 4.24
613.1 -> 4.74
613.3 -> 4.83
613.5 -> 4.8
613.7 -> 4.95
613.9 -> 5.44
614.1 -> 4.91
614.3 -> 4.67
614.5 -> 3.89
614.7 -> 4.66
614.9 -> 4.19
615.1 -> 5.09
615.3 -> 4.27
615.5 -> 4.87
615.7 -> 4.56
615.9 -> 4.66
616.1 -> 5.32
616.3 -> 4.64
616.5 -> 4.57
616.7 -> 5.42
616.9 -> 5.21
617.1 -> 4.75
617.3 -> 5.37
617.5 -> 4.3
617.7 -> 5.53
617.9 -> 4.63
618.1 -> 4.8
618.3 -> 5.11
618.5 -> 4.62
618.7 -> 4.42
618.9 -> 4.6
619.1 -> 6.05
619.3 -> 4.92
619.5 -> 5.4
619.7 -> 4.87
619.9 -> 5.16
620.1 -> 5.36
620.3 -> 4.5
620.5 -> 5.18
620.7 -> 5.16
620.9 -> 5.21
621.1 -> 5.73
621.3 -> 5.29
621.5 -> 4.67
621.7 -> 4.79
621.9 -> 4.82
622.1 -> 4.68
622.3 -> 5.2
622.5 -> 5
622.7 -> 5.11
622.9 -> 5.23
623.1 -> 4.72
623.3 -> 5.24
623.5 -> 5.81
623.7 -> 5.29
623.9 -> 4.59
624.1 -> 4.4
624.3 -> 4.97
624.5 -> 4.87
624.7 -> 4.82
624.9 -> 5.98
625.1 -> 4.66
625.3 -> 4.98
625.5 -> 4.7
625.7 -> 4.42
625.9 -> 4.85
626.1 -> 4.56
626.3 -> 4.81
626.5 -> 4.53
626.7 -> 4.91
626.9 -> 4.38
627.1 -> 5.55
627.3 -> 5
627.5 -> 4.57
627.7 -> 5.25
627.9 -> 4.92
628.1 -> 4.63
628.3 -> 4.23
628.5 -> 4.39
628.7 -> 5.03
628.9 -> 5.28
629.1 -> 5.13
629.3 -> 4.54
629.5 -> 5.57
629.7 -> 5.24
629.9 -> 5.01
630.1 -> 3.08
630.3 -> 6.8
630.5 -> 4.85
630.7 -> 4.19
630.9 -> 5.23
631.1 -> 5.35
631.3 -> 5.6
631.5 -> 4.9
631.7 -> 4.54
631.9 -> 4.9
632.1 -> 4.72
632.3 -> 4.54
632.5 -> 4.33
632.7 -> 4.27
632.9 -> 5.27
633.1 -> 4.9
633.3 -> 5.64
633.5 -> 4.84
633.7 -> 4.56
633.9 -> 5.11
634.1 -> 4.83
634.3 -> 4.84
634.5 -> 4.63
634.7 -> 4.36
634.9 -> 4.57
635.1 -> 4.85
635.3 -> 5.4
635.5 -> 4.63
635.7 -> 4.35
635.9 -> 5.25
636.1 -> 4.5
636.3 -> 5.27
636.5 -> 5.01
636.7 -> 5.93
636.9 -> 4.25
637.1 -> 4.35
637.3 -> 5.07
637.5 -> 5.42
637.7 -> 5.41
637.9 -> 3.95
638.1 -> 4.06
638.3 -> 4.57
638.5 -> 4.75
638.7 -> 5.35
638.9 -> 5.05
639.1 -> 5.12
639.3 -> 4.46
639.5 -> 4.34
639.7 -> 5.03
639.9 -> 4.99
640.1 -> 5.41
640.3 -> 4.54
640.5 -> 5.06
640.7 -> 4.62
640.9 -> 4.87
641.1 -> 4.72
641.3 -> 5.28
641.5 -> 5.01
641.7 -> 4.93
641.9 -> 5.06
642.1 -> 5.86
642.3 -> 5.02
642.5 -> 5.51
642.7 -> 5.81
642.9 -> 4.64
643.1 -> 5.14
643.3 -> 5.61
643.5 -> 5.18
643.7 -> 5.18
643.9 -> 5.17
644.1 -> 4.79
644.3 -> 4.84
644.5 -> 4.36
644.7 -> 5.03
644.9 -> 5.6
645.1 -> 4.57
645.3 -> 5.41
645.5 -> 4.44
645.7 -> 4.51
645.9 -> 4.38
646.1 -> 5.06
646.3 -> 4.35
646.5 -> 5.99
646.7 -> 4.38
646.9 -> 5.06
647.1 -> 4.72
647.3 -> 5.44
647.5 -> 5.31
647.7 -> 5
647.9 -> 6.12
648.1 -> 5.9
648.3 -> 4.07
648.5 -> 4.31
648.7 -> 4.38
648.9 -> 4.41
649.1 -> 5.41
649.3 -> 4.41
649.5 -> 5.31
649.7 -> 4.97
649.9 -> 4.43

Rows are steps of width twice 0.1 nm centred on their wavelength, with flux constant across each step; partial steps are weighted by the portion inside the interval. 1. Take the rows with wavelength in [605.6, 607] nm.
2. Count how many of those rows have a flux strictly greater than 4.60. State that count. 4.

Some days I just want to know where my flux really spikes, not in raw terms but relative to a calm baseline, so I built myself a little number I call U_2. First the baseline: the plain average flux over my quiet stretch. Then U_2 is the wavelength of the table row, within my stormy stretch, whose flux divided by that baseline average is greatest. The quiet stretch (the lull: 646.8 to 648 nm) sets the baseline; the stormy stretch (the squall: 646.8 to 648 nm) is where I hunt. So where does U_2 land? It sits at 647.9 nm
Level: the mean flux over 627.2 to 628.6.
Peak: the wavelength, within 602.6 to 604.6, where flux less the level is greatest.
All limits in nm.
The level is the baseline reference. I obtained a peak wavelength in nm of 602.9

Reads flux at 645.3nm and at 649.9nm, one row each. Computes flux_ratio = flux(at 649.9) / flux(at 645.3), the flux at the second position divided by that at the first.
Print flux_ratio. 0.82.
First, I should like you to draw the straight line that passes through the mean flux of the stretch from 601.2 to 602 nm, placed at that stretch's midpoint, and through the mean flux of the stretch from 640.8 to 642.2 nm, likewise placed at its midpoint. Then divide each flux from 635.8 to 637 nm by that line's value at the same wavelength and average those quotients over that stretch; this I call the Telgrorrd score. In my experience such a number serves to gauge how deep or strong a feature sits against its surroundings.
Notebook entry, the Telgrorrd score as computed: 0.98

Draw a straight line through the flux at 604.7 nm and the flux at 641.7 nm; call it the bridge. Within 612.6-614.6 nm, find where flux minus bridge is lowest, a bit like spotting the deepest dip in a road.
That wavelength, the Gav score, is 614.5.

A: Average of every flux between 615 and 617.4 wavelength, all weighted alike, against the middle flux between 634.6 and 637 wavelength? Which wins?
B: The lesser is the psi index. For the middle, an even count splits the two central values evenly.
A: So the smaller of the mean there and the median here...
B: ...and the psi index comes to 4.74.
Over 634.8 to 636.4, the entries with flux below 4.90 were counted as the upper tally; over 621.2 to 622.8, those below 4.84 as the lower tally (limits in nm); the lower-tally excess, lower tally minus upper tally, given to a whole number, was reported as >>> -1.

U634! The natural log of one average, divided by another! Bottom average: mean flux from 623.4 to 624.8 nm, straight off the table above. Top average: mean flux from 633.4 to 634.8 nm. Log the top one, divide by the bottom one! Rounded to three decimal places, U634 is 0.313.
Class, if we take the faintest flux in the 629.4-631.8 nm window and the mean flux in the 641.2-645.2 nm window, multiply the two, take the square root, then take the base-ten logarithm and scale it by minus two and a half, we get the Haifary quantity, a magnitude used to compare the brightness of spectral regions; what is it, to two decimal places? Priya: -1.50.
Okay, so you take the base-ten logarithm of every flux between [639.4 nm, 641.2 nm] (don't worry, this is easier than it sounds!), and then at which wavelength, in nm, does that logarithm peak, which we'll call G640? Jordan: 640.1 nm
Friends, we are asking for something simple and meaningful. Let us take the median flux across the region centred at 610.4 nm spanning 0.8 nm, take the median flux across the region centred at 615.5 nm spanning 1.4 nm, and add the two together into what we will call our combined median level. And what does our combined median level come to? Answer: 9.55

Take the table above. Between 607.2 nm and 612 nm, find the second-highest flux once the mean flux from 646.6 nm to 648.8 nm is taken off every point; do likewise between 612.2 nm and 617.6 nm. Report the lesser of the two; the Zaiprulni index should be 0.448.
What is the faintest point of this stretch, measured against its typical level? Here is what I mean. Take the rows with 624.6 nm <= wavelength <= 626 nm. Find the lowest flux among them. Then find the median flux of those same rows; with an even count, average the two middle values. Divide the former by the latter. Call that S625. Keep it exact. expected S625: 0.92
